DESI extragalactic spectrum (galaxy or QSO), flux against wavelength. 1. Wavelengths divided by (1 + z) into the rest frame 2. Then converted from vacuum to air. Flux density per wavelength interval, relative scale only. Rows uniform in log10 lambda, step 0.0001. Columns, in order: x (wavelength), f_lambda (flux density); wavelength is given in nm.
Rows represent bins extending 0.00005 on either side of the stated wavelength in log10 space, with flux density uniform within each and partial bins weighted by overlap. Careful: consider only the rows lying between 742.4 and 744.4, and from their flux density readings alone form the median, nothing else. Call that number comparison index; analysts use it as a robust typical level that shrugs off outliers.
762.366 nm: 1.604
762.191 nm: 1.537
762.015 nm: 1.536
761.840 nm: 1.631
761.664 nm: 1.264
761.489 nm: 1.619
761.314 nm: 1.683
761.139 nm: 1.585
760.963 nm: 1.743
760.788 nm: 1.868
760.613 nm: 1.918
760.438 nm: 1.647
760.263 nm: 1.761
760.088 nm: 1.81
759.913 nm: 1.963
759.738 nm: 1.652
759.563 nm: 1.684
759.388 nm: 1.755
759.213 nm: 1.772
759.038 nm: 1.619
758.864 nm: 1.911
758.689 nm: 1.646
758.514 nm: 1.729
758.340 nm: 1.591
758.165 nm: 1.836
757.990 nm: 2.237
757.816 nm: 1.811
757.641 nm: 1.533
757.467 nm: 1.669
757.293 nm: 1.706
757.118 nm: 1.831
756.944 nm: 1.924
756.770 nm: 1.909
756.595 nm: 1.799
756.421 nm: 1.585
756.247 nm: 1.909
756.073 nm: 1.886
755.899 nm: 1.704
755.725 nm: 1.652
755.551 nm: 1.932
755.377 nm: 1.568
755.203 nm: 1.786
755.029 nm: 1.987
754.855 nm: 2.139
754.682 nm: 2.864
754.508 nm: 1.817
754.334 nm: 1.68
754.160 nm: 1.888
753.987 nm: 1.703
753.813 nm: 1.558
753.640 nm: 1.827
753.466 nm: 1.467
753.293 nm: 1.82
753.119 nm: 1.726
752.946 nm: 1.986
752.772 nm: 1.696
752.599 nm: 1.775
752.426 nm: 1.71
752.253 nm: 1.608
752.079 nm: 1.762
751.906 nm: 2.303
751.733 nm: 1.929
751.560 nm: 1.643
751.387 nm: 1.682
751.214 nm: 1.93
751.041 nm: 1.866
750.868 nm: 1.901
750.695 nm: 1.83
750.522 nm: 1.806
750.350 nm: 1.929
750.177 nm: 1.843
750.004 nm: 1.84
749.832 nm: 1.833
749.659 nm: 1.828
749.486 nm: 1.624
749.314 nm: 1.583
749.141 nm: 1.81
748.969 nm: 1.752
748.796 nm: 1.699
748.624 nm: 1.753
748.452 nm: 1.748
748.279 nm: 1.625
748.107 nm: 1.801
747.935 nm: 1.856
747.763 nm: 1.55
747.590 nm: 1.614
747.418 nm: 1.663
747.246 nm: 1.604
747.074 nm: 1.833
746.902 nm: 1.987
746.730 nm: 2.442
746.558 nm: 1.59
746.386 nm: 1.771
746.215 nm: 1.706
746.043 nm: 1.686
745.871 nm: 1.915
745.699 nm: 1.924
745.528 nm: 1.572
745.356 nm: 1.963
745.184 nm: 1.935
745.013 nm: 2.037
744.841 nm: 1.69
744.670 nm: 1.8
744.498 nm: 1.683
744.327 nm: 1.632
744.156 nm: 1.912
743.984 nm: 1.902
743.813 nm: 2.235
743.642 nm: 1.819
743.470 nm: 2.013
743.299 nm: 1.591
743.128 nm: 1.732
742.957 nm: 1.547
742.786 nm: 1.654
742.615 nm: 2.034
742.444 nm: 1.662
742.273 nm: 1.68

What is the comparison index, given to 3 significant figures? 1.78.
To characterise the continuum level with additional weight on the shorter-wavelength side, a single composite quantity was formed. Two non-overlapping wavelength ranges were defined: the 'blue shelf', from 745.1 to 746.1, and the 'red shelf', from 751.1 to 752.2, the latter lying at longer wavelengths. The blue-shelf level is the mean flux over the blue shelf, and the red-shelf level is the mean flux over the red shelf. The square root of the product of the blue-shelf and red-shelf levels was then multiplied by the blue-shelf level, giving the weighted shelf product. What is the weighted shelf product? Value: 3.40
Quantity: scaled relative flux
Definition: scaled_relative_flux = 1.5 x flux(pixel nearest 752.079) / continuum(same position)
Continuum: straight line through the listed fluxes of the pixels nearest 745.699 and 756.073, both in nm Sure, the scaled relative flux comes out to 1.39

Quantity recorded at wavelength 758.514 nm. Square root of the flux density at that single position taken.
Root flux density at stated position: 1.31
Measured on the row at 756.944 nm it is 1.39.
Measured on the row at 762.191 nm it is 1.24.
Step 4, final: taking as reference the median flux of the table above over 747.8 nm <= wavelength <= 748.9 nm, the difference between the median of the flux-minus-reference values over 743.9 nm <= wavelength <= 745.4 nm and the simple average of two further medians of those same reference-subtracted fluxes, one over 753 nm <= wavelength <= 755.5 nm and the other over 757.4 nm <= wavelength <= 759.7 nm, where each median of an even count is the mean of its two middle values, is 0.14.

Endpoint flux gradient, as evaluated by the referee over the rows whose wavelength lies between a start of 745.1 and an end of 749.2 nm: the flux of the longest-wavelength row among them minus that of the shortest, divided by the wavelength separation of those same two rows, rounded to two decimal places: -0.03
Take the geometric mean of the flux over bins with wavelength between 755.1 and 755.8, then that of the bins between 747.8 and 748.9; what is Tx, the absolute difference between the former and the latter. 0.02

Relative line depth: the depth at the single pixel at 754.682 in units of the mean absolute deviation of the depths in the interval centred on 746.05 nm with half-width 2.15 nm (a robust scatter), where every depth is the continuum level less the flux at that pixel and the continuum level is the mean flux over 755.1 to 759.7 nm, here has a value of -7.3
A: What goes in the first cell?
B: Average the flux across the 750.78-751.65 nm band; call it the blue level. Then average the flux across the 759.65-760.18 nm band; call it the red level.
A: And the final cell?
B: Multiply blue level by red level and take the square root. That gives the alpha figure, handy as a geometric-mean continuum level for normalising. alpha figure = 1.81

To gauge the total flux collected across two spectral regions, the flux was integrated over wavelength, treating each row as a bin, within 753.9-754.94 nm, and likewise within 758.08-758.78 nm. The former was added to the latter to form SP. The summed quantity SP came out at 3.3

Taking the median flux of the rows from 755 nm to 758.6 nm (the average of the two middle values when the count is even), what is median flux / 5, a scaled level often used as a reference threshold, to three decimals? 0.360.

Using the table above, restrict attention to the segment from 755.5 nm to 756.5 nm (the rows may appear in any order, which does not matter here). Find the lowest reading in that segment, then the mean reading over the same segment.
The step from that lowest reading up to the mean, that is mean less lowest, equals 0.19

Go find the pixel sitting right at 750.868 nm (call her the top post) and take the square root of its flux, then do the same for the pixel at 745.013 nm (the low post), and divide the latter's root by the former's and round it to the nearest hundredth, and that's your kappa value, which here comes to 1.04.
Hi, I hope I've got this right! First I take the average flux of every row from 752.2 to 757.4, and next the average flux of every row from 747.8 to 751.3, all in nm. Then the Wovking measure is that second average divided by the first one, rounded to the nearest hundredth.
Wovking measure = 0.99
